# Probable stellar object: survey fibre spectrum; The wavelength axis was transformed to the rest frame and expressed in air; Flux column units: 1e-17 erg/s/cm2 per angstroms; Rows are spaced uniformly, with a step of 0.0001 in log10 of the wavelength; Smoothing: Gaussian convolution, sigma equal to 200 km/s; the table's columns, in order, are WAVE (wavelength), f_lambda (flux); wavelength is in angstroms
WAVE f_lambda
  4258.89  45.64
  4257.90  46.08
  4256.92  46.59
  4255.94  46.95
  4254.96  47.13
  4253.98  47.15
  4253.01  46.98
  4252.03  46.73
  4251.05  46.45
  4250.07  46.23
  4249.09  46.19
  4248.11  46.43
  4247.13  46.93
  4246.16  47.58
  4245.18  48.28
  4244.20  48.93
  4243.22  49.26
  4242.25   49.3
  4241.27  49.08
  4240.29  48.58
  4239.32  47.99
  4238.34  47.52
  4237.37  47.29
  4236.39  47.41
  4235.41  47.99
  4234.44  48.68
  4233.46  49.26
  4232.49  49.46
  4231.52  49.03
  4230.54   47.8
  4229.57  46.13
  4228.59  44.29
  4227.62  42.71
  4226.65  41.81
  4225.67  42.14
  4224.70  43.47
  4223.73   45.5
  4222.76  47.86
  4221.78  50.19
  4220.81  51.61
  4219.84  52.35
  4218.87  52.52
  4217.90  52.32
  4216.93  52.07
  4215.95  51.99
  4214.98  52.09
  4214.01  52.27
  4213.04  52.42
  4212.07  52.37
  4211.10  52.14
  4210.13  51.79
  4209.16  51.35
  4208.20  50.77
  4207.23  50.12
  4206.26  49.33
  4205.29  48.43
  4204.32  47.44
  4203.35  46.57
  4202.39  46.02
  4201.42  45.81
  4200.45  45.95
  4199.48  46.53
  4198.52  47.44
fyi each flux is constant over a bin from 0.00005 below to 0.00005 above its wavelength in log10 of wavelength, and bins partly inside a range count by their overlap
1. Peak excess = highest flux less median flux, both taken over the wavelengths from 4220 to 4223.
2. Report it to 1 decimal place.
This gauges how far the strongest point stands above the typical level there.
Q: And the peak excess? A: 1.4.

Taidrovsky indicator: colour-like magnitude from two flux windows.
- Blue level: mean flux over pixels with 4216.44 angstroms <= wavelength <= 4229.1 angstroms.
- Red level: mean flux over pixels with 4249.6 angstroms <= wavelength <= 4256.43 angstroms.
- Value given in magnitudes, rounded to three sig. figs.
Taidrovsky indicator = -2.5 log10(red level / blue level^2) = 4.21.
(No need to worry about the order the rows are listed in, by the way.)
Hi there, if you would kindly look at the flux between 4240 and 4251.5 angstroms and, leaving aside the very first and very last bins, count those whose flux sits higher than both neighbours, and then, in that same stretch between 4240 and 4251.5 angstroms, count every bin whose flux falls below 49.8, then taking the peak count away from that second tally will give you 11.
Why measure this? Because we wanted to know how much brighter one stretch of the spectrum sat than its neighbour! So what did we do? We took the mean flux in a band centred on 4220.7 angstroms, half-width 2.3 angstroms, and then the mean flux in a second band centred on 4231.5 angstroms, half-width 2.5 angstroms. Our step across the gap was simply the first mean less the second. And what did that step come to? 3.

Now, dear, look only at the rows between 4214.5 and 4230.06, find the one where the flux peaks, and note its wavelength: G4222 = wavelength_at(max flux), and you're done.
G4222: 4218.87 angstroms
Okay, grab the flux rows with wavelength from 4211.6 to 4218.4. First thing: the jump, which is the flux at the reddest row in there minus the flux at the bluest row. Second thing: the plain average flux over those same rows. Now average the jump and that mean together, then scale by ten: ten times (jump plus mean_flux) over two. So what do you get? 261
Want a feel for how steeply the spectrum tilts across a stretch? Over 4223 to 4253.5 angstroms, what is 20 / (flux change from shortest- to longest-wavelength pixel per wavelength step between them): 396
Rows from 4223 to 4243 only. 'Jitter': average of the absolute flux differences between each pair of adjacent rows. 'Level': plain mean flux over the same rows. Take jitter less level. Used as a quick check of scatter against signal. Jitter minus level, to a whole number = -46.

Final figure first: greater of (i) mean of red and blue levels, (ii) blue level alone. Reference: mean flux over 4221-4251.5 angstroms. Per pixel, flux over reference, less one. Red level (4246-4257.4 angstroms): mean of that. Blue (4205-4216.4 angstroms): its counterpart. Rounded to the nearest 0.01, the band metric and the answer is 0.09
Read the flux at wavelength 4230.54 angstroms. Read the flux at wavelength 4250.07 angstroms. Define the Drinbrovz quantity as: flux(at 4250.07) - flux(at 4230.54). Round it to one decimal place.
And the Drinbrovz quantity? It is -1.6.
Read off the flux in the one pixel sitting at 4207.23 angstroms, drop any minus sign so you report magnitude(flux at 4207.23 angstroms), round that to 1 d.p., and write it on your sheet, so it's 50.1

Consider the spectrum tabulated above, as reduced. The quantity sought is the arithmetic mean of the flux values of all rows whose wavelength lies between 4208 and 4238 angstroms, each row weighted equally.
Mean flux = 49.0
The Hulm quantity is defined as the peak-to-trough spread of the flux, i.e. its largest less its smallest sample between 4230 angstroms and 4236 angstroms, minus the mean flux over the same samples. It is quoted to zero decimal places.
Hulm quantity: -47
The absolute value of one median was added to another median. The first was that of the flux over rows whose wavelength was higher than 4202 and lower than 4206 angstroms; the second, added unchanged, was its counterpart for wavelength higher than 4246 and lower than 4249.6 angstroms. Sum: 94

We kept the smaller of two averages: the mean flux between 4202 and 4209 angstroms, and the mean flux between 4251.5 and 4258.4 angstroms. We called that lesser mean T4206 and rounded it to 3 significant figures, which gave 46.8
